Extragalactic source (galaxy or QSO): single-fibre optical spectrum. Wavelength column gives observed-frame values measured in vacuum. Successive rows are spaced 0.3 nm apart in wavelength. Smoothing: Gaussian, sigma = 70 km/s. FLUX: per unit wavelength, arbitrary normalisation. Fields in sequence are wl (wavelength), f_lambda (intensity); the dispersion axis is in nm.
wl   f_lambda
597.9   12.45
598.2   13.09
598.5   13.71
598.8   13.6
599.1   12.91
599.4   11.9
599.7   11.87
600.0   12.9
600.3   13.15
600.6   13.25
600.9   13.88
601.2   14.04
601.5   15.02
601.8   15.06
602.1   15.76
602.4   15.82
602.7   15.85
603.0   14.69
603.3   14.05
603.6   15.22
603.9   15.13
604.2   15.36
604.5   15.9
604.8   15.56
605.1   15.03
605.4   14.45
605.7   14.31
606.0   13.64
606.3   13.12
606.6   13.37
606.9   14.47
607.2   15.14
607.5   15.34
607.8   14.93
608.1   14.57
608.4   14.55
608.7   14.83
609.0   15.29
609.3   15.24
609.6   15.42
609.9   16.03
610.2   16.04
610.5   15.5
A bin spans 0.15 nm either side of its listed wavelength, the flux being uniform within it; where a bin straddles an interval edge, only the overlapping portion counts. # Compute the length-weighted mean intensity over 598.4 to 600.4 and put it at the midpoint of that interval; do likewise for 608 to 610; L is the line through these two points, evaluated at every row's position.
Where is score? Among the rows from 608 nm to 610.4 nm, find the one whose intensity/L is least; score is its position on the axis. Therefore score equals 608.4 nm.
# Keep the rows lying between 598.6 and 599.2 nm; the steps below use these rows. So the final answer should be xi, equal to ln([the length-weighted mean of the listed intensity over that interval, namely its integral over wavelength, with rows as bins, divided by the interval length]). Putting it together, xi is 2.59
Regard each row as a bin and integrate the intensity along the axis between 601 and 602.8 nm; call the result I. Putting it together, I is 27.4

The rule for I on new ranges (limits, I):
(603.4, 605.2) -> 27.6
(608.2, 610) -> 27.3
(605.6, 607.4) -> 25.3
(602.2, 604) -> 27.3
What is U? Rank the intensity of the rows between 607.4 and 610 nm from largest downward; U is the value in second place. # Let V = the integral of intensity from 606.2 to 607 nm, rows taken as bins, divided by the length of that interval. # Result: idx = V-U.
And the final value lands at -1.8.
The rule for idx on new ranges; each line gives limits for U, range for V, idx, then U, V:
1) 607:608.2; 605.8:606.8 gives -1.7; 15.14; 13.5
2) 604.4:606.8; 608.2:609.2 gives -0.7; 15.56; 14.9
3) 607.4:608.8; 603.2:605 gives 0.3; 14.93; 15.2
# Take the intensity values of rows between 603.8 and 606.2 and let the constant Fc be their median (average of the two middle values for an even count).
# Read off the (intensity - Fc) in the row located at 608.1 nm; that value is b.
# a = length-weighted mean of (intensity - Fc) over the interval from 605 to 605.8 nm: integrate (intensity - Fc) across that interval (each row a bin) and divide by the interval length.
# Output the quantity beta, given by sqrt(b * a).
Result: 0.50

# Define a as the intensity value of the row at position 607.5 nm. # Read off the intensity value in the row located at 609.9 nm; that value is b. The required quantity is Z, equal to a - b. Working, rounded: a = 15.34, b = 16.03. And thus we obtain -0.7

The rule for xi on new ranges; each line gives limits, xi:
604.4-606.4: 2.68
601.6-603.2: 2.73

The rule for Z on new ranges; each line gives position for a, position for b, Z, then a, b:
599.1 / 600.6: -0.3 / 12.91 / 13.25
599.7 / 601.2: -2.2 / 11.87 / 14.04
